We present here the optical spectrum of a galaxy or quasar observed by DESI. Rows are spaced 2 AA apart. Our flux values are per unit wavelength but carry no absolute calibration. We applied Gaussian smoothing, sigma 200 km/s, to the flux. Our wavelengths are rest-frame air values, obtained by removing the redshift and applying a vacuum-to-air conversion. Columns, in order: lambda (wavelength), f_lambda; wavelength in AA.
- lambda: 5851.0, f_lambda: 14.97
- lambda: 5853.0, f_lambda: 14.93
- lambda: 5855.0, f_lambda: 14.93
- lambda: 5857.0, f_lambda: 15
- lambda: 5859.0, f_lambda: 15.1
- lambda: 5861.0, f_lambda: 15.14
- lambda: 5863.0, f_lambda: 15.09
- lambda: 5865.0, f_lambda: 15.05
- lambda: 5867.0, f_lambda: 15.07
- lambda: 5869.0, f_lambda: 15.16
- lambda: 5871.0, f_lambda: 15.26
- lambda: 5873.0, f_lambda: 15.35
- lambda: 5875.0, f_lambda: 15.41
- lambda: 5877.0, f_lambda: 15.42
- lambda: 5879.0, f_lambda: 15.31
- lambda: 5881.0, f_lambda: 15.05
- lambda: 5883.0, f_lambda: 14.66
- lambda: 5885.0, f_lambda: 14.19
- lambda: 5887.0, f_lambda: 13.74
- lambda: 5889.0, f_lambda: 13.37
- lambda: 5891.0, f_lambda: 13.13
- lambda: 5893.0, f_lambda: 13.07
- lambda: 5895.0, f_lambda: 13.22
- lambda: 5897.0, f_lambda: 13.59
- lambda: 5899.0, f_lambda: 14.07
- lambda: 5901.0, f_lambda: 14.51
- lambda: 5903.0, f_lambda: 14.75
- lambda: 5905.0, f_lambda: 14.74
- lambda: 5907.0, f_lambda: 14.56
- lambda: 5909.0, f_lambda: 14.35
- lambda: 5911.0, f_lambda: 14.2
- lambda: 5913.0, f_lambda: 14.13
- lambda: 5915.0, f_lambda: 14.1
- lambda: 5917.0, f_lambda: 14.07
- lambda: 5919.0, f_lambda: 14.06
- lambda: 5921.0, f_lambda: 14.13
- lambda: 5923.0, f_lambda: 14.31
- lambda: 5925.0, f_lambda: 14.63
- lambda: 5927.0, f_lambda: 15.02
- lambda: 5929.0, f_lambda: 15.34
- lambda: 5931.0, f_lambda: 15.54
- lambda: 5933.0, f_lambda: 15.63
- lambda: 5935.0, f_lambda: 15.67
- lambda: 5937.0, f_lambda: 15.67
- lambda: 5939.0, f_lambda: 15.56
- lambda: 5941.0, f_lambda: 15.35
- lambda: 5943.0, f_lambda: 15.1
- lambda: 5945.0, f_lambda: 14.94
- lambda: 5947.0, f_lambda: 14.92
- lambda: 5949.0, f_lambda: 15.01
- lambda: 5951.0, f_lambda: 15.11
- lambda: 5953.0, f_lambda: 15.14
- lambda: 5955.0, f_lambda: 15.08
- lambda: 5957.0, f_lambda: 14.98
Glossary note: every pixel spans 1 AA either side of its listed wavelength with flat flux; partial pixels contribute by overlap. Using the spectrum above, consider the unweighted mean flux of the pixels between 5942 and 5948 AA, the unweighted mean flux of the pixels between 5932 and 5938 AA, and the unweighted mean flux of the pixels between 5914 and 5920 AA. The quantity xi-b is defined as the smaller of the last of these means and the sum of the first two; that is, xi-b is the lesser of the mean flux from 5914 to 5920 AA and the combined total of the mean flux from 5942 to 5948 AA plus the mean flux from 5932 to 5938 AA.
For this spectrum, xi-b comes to 14.1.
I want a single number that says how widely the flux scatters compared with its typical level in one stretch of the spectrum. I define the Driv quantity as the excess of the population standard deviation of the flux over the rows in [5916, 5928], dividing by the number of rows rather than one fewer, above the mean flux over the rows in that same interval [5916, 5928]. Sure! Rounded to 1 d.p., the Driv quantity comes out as -14.0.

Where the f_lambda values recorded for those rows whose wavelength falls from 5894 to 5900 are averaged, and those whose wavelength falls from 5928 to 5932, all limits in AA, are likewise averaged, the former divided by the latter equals 0.88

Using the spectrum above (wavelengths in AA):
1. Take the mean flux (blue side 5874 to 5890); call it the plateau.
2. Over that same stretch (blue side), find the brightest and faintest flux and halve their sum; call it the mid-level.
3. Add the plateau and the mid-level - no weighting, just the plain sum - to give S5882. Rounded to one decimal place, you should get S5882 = 29.0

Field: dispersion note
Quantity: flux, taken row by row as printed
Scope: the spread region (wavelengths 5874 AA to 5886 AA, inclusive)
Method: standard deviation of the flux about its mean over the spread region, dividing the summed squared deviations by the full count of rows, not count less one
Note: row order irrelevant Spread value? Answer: 0.45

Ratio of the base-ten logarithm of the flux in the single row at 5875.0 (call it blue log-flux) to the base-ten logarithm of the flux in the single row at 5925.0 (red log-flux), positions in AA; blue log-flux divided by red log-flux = 1.02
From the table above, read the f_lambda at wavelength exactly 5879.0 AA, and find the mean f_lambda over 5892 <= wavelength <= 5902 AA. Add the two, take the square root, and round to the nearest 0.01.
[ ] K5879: 5.39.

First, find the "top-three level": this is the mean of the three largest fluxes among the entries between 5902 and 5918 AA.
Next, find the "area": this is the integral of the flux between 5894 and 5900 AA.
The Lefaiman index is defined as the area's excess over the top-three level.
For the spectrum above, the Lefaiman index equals 67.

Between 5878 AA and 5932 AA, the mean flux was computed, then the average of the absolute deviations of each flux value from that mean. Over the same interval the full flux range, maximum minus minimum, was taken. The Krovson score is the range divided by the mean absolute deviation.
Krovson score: 4.8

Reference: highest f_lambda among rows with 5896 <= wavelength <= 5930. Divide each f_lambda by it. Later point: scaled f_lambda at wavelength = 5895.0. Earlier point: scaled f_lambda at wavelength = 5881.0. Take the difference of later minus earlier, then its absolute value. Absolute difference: 0.12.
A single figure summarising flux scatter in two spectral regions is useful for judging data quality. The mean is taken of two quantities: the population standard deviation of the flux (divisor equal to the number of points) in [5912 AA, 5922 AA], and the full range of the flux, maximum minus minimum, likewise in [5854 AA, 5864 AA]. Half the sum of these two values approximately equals 0.12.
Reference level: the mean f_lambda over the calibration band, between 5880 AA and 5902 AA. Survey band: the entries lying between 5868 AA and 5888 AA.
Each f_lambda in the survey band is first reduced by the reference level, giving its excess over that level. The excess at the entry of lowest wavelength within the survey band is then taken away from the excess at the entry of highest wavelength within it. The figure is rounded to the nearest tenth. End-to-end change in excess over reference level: -1.4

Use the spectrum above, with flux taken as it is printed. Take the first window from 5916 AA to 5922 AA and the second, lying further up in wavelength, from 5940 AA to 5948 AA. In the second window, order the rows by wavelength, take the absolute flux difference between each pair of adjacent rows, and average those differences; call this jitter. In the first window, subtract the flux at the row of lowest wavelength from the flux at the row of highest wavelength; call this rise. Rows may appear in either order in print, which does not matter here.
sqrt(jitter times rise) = 0.093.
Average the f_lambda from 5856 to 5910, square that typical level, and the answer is 212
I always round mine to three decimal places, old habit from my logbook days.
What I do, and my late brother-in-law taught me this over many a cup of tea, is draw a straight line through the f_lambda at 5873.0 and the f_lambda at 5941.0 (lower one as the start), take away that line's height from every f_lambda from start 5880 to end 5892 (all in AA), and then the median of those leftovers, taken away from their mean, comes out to 0.058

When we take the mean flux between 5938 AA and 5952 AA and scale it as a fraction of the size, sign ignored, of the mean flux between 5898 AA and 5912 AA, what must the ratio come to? 1.05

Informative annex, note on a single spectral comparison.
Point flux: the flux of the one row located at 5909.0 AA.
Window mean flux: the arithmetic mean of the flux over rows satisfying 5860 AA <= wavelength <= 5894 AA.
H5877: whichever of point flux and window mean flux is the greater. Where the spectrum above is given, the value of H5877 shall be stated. 14.7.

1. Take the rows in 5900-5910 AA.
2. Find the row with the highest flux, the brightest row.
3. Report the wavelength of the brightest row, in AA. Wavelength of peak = 5903.0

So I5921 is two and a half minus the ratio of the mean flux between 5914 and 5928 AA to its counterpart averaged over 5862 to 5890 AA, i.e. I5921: 1.54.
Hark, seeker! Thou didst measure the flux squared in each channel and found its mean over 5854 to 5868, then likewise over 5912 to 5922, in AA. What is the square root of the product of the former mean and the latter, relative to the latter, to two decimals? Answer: 1.07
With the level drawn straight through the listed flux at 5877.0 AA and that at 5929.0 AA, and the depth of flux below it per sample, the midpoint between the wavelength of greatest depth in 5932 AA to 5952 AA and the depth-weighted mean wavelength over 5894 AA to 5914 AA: 5924.9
